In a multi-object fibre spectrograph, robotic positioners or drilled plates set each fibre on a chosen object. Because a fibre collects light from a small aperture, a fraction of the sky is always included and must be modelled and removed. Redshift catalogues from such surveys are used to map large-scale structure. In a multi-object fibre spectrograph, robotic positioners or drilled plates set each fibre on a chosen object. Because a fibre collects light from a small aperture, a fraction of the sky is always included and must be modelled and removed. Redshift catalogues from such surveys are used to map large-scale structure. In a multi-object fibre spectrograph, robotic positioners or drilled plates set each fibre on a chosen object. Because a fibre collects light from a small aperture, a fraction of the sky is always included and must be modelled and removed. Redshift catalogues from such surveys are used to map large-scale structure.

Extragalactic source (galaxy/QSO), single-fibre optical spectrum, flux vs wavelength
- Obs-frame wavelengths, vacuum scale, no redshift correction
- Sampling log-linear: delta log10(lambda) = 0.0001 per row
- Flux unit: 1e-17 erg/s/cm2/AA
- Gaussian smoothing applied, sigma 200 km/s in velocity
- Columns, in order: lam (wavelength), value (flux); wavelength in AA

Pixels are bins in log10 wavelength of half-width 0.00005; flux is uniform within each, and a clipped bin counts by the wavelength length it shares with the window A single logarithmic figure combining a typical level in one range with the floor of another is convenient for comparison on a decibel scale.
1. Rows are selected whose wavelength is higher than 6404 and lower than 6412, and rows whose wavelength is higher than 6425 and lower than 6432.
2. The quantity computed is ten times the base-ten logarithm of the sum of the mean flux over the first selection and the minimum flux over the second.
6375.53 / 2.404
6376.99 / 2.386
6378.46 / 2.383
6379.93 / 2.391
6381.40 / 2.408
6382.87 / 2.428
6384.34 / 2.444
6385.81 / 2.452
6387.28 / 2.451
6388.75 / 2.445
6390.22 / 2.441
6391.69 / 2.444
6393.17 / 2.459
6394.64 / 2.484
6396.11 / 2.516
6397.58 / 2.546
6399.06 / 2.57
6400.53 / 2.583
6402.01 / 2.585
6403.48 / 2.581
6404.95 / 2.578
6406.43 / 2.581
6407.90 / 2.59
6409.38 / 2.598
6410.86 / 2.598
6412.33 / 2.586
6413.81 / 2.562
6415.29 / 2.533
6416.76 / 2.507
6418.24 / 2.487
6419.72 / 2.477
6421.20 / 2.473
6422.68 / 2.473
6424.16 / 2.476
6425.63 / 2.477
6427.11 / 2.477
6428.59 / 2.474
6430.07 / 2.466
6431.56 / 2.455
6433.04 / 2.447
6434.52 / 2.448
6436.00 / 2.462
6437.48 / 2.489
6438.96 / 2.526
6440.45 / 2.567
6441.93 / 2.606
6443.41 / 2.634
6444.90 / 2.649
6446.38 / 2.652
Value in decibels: 7.028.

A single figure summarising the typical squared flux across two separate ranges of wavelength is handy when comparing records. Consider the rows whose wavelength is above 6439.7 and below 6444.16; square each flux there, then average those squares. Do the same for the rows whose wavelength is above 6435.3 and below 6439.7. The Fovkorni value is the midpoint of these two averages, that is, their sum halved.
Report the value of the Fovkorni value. 6.5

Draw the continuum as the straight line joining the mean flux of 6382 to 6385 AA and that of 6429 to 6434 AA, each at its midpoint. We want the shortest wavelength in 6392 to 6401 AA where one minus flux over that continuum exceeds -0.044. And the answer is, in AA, 6393.17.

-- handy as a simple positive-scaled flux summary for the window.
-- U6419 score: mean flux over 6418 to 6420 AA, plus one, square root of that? 1.87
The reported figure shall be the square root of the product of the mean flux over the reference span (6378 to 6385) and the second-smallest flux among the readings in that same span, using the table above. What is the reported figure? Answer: 2.40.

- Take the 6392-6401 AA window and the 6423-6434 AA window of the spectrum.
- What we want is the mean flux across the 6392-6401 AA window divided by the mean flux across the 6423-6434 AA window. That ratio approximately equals 1.02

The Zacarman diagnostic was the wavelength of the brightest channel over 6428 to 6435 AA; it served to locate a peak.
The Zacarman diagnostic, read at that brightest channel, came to 6428.59 AA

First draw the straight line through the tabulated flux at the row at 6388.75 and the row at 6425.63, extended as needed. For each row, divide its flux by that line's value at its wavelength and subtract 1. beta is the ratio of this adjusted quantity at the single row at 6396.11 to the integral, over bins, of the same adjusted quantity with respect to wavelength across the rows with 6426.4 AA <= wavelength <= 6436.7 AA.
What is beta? -0.3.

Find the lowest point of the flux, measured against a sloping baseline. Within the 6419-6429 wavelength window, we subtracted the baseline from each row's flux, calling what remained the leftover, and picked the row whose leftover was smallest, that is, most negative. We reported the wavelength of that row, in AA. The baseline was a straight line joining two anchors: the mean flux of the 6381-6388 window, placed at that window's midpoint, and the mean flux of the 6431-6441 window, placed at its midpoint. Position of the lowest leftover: 6428.59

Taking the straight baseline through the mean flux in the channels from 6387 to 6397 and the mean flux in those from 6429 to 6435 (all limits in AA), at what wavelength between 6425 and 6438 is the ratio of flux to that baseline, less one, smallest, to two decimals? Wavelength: 6433.04 AA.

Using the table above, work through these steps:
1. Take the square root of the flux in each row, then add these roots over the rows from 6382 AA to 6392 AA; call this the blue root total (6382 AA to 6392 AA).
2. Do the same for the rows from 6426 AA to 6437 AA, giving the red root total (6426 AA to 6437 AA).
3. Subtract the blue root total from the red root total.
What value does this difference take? 0.04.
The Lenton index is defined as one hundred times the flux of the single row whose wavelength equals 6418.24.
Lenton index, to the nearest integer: 249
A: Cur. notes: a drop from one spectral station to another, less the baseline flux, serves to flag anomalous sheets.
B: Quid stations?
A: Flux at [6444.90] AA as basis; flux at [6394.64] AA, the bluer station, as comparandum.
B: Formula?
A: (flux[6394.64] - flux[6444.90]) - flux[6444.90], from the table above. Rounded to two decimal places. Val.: -2.81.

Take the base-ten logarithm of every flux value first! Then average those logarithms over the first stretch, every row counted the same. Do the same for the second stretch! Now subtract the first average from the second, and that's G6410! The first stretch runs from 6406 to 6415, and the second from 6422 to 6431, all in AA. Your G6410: -0.019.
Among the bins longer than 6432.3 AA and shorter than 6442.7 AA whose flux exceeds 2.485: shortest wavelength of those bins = 6437.48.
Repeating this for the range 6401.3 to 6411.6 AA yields 6402.01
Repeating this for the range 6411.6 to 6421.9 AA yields 6412.33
